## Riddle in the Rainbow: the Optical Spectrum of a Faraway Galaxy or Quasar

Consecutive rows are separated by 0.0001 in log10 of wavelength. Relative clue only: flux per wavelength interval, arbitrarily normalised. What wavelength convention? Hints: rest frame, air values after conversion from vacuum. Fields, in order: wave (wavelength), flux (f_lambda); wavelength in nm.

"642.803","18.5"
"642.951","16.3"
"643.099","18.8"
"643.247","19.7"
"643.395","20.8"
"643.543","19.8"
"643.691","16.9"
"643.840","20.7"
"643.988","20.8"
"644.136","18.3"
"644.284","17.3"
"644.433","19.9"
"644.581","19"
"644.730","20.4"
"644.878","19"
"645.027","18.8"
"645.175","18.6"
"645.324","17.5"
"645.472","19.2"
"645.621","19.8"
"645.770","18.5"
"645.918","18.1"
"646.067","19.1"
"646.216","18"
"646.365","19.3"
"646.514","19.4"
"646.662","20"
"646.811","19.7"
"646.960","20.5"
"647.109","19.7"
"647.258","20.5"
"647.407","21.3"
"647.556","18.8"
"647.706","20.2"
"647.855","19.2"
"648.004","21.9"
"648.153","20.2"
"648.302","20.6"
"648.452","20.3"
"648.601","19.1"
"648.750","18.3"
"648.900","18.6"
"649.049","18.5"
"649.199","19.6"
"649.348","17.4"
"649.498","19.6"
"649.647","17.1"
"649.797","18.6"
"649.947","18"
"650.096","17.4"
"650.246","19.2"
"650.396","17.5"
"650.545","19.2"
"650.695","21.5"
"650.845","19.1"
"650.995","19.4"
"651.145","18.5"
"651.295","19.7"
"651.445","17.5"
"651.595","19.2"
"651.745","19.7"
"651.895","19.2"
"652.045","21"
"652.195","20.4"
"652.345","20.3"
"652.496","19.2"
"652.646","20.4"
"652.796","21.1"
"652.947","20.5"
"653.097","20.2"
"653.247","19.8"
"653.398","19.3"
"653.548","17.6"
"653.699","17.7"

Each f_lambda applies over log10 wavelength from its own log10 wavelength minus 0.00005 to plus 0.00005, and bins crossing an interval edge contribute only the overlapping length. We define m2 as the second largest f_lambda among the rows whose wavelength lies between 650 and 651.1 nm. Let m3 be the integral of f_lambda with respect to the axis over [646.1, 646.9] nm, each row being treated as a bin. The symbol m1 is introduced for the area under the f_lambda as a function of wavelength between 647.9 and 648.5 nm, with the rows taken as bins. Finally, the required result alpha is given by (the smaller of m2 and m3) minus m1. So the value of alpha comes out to 3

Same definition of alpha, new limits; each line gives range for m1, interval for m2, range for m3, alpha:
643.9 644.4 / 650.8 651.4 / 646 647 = 10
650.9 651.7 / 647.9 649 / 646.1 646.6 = -6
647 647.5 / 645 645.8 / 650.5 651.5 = 9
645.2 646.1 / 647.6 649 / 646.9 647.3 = -9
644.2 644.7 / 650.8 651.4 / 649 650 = 9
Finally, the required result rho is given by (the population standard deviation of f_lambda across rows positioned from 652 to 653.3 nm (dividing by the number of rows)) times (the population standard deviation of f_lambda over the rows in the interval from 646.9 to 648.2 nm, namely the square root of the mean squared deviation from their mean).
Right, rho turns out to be 0.49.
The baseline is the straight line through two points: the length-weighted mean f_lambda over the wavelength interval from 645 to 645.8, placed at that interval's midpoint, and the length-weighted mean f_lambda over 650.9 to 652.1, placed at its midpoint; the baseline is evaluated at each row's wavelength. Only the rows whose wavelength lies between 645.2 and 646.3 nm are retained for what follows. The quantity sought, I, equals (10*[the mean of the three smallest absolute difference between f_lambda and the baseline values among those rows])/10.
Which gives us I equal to 0.3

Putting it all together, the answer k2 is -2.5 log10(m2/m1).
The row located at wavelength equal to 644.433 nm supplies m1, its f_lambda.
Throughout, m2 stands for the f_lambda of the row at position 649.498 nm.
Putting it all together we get 0.016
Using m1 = 19.9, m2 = 19.6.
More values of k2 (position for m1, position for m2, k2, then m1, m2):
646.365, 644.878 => 0.017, 19.3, 19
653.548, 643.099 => -0.072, 17.6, 18.8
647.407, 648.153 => 0.058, 21.3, 20.2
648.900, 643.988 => -0.121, 18.6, 20.8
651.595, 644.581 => 0.011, 19.2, 19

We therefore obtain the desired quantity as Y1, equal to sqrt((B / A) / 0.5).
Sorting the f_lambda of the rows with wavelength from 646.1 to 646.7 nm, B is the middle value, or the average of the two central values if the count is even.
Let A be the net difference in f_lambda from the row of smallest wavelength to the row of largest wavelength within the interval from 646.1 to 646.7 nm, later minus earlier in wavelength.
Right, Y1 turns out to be 4.4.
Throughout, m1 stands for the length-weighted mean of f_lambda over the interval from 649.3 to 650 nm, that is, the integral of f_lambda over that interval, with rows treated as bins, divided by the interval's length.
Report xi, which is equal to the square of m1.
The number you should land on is 330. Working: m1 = 18.2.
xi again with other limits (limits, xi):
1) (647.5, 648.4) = 407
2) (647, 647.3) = 404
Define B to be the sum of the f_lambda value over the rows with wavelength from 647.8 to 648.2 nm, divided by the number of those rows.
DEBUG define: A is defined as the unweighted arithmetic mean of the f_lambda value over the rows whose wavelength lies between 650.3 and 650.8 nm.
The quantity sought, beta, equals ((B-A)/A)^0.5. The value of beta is 0.23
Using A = 19.4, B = 20.4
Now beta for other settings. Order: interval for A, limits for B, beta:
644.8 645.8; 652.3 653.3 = 0.28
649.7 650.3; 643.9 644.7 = 0.20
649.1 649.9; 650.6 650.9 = 0.32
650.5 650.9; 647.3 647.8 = 0.09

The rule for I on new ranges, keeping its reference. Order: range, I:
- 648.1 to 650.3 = 0.2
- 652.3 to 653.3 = 0.5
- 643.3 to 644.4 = 1.0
